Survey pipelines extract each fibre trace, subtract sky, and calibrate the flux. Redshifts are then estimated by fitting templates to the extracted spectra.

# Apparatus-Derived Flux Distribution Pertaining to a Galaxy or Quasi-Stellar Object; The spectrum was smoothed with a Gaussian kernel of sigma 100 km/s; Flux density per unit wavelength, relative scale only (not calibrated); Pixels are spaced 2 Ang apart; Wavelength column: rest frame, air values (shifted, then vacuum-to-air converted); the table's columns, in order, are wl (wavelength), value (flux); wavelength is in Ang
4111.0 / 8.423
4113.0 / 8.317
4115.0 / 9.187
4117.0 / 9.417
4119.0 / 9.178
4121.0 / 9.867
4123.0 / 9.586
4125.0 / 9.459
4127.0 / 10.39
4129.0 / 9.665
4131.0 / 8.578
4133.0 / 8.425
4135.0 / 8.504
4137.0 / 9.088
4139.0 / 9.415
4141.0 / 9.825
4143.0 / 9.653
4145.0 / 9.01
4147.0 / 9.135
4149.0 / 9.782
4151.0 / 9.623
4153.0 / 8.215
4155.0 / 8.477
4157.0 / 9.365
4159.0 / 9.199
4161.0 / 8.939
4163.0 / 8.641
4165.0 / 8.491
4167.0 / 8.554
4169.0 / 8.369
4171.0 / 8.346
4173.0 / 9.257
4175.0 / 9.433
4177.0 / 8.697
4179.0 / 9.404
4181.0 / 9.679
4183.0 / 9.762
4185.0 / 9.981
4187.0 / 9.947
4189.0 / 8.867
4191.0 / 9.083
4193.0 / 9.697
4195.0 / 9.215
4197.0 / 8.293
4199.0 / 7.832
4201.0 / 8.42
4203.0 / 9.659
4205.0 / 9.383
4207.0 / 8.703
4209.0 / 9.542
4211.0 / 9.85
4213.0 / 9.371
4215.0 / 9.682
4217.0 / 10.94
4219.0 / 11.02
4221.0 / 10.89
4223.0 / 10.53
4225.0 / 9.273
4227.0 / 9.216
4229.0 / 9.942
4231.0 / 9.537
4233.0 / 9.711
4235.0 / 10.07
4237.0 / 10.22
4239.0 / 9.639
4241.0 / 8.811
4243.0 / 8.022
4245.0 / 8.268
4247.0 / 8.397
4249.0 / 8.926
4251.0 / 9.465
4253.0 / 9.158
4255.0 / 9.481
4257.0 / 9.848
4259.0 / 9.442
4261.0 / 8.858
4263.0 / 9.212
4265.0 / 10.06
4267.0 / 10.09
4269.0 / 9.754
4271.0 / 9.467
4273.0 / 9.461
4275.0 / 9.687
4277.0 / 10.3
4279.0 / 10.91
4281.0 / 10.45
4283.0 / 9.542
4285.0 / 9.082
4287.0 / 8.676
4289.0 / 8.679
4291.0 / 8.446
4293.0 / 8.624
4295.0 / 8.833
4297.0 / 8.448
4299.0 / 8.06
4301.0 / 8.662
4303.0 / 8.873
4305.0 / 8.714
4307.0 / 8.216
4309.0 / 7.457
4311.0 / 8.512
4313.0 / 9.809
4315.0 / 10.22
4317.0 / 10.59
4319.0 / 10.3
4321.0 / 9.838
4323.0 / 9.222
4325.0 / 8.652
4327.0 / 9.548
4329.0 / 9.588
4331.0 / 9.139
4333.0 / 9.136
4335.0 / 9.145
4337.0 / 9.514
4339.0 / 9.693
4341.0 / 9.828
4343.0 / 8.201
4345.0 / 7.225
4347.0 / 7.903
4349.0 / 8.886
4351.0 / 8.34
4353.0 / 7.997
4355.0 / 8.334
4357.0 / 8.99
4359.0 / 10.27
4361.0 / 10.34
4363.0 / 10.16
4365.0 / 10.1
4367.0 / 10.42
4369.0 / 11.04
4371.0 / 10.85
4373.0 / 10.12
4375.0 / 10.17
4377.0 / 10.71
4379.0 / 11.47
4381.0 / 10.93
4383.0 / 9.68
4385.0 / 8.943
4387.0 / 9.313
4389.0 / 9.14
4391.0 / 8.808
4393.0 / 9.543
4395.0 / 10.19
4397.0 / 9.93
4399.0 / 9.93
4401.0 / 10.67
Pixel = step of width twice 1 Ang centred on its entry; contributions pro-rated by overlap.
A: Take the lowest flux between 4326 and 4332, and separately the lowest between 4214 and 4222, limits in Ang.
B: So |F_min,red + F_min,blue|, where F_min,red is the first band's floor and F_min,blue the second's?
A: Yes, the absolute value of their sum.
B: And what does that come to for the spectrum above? 18.8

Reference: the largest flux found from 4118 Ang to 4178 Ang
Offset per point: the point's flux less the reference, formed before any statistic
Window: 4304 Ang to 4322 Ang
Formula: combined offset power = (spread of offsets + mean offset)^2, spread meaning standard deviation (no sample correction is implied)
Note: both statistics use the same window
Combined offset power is 0.0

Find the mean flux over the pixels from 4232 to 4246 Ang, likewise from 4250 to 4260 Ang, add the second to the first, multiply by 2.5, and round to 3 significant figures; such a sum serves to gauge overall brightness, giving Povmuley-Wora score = 46.8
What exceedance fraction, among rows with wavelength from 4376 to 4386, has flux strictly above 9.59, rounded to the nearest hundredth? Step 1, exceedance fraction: 0.80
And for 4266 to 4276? 0.60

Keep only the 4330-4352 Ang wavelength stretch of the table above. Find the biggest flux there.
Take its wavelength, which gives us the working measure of 4341.0 Ang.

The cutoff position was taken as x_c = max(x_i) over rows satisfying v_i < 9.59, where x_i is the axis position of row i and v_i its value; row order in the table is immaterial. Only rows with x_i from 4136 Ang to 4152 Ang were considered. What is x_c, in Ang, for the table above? 4147.0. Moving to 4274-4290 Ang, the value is 4289.0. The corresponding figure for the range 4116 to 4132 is 4131.0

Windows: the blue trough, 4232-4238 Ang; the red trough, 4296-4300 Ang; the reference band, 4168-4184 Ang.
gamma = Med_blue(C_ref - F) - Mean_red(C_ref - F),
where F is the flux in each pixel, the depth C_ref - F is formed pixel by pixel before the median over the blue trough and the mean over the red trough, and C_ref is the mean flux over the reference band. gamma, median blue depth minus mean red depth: -1.8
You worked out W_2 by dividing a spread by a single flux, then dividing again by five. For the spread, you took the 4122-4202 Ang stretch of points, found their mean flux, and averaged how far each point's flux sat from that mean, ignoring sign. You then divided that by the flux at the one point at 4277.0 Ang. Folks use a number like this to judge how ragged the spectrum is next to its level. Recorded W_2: 0.0099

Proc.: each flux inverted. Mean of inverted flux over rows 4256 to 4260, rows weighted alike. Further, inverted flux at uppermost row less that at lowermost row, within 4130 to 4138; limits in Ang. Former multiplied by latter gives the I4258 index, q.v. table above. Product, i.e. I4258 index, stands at -0.0007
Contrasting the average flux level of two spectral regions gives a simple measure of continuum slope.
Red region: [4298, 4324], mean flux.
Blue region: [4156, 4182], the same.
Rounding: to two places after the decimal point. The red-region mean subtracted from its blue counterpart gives -0.16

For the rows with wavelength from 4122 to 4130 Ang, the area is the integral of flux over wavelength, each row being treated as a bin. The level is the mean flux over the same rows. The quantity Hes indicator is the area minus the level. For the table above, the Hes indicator 68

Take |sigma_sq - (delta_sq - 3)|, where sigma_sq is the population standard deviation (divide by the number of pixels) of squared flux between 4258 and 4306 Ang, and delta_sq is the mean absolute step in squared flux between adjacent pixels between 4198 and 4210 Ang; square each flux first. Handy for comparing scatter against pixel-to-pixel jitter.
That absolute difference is 3.5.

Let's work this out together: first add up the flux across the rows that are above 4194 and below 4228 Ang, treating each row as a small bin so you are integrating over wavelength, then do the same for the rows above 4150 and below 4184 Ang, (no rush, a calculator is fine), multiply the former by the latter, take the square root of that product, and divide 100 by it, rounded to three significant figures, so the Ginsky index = 0.318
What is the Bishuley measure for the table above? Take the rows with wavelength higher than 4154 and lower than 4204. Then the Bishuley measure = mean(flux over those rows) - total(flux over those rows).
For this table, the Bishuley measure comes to -217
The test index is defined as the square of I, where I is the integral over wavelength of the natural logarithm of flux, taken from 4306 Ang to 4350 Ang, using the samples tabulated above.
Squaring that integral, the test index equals 9417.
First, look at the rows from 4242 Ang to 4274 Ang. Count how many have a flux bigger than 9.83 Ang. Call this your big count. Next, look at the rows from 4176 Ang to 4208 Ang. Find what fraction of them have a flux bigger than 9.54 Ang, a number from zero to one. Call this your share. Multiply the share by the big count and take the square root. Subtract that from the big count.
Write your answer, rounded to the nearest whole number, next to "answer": 2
